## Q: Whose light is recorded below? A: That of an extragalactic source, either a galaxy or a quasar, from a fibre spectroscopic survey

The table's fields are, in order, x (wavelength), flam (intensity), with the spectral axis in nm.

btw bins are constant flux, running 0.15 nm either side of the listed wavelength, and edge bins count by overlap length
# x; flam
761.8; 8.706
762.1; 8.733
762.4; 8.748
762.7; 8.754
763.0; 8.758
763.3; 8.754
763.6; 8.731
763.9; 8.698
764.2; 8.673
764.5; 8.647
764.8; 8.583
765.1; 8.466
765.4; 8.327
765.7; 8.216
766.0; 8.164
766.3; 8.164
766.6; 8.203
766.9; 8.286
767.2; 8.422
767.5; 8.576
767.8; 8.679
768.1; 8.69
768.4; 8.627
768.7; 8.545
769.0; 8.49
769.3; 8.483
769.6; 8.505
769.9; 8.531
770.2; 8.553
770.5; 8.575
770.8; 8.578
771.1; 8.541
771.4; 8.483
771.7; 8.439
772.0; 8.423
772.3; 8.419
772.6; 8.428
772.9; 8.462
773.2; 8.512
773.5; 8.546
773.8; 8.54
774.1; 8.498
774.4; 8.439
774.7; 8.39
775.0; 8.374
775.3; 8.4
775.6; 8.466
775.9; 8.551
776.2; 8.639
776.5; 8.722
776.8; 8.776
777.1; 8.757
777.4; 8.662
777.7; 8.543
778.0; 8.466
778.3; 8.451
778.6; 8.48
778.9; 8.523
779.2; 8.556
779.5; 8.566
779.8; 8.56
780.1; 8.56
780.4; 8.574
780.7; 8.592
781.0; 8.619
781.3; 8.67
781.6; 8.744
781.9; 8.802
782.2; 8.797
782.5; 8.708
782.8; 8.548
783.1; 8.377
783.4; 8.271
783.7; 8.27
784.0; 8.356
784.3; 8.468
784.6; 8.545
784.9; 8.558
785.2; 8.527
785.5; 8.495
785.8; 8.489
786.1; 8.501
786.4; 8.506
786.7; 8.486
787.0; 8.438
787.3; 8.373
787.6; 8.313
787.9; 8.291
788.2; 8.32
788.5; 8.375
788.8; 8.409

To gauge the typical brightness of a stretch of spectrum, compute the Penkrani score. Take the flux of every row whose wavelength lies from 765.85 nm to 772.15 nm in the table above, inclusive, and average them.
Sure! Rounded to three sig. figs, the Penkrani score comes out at 8.47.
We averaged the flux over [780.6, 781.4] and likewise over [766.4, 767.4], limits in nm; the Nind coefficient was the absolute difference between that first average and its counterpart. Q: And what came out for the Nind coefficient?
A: 0.32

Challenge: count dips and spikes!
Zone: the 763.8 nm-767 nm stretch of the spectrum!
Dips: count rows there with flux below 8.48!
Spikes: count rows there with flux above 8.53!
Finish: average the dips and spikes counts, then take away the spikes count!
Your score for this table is 1.5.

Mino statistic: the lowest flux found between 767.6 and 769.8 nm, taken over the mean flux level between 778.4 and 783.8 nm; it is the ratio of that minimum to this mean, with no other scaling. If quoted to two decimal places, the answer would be 0.99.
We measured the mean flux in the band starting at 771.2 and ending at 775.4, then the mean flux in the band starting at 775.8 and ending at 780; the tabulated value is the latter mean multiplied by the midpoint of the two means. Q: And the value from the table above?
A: 73.2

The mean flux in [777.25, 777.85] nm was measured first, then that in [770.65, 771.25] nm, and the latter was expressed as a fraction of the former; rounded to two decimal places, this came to 1.00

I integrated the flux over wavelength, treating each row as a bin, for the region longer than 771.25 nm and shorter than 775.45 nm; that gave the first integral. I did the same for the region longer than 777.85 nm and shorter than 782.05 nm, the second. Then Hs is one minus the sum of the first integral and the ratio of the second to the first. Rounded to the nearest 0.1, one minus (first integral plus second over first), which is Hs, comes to -35.5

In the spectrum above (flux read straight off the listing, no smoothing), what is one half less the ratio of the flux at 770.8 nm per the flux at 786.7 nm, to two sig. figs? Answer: -0.51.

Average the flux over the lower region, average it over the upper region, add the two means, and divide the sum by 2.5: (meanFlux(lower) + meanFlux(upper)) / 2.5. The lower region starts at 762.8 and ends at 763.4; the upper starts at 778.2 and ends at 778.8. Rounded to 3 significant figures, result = 6.89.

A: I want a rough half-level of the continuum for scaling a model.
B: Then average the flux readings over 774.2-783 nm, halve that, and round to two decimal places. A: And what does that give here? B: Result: 4.29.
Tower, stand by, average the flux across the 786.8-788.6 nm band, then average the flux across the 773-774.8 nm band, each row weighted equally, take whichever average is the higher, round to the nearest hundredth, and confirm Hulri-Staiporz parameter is 8.49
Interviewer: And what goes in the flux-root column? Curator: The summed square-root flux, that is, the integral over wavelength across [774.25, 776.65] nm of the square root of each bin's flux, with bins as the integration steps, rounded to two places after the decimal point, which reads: 7.00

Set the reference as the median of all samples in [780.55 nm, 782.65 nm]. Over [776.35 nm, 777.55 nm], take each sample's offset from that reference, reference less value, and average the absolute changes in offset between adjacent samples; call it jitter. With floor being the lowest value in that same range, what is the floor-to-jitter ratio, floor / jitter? 155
